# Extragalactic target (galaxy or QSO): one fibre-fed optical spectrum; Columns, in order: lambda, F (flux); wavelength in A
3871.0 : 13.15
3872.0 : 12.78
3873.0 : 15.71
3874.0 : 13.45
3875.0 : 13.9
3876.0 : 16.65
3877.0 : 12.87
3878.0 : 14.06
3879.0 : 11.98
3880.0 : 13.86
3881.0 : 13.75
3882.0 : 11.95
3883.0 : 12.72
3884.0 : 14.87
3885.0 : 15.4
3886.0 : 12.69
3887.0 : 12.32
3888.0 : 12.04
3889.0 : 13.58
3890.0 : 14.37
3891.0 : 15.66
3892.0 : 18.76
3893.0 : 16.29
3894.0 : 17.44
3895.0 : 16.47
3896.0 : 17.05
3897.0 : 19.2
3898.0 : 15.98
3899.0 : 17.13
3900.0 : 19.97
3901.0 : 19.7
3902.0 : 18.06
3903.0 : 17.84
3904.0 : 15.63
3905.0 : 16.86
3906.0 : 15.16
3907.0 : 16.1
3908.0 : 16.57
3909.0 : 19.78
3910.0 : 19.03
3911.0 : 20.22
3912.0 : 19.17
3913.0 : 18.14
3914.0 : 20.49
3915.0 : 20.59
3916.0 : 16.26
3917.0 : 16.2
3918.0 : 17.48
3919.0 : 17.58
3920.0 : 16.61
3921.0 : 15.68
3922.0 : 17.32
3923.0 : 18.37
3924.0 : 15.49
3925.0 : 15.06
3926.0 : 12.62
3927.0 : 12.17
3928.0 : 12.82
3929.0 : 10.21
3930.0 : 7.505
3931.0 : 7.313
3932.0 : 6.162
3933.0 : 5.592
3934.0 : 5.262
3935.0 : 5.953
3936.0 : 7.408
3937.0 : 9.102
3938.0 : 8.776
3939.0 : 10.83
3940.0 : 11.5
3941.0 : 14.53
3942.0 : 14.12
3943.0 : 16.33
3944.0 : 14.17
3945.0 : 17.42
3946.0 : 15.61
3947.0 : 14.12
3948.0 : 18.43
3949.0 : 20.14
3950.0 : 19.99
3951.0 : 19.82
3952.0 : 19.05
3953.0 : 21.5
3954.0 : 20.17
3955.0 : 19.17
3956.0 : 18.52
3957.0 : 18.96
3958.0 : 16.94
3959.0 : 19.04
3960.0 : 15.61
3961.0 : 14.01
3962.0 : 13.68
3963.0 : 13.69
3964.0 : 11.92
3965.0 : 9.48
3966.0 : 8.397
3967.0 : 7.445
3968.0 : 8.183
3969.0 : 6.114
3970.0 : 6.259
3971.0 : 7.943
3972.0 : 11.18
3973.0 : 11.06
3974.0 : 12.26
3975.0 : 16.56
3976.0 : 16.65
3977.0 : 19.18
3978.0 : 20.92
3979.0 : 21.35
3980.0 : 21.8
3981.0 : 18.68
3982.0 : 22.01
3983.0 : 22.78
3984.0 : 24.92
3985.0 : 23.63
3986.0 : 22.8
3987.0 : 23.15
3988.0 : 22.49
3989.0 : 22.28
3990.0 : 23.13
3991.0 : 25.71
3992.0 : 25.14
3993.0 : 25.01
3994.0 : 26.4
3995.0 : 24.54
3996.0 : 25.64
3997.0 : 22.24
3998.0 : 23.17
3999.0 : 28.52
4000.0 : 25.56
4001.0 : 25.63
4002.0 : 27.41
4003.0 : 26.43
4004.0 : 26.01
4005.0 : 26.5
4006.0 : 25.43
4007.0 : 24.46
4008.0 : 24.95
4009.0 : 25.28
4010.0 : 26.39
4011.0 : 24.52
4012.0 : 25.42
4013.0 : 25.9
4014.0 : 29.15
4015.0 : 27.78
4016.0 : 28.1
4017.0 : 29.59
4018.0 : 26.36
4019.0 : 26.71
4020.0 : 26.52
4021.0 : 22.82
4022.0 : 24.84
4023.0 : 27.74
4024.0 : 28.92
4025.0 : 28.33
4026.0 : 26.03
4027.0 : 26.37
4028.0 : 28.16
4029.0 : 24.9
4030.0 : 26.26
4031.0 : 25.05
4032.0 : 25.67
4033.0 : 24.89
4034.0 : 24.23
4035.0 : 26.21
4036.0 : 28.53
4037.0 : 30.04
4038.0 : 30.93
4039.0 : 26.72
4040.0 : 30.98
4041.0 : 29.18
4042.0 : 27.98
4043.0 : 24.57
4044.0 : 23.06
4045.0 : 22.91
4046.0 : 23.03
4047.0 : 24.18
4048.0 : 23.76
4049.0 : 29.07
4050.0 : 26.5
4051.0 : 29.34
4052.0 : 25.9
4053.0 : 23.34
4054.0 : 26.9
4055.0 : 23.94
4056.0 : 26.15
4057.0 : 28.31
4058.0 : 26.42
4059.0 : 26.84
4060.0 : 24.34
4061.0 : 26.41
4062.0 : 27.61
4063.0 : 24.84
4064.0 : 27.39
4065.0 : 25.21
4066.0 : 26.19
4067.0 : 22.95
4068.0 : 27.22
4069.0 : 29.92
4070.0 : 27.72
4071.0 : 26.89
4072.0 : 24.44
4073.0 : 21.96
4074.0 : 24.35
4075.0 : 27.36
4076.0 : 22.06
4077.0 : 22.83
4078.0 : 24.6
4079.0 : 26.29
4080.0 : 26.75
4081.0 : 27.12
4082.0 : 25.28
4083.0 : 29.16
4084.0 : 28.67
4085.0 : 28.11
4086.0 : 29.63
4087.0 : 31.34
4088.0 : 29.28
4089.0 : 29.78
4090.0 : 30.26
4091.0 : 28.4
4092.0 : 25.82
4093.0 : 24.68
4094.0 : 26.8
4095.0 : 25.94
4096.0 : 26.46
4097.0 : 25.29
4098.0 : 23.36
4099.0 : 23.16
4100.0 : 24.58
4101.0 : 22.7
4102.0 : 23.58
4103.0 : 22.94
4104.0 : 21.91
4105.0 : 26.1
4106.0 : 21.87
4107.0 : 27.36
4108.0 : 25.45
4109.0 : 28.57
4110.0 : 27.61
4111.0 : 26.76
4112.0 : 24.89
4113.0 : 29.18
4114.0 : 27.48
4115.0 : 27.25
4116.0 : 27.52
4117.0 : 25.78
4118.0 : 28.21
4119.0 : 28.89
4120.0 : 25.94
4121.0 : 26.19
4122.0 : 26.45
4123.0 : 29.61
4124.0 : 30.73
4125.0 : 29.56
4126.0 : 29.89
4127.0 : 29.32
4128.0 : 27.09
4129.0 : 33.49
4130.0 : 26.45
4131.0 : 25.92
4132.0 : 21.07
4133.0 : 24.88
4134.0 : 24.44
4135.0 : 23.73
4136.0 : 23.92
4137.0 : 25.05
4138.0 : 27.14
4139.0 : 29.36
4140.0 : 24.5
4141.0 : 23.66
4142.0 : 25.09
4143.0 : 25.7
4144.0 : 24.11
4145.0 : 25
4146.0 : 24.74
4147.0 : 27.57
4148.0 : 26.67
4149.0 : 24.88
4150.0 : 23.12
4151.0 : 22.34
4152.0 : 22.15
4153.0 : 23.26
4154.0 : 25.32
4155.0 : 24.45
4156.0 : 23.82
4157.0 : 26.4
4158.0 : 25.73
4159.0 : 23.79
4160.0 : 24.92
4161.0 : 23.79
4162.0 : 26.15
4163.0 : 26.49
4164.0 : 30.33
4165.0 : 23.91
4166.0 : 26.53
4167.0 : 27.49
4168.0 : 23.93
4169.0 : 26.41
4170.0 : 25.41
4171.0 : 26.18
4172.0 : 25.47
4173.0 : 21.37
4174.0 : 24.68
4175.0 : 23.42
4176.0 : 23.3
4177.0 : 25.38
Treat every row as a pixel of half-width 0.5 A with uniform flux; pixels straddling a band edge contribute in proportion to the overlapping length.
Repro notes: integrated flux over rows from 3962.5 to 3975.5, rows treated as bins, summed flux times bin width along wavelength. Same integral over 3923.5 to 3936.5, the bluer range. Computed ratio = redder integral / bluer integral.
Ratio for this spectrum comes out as 1.1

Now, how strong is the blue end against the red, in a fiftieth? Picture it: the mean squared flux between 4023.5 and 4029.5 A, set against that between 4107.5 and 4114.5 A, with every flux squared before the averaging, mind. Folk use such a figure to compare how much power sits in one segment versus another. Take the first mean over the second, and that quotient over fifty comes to 0.020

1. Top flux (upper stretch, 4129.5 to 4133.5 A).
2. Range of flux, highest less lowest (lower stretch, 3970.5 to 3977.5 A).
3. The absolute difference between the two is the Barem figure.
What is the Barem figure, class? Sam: 15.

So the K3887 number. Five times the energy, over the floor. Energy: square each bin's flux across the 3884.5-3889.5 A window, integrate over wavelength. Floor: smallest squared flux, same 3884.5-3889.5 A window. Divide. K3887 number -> 30.3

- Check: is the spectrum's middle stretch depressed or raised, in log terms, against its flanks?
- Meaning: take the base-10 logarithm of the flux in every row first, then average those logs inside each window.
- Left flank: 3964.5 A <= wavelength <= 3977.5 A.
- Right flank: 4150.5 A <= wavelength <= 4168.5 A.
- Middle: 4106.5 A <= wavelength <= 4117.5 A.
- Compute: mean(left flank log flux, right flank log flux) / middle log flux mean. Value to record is 0.84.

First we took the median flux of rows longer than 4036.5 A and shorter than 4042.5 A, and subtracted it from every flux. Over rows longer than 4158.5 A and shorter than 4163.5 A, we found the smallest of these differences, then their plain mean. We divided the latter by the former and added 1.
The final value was 1.79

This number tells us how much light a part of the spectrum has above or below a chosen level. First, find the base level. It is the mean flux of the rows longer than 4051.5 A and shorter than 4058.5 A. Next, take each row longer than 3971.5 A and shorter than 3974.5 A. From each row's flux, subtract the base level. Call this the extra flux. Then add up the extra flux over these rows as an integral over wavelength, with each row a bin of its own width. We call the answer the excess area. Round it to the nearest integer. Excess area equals -43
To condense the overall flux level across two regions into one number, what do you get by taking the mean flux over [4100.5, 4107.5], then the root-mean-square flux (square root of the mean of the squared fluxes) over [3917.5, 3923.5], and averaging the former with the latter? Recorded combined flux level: 20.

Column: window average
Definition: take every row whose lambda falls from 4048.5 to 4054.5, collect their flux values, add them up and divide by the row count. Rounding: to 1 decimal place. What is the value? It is 26.8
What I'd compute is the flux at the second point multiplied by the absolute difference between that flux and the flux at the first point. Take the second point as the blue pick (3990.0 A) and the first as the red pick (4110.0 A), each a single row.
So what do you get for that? 104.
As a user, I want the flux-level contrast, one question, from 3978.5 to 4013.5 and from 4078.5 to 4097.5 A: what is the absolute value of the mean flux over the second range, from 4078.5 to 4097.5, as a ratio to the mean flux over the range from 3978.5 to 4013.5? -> 1.1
